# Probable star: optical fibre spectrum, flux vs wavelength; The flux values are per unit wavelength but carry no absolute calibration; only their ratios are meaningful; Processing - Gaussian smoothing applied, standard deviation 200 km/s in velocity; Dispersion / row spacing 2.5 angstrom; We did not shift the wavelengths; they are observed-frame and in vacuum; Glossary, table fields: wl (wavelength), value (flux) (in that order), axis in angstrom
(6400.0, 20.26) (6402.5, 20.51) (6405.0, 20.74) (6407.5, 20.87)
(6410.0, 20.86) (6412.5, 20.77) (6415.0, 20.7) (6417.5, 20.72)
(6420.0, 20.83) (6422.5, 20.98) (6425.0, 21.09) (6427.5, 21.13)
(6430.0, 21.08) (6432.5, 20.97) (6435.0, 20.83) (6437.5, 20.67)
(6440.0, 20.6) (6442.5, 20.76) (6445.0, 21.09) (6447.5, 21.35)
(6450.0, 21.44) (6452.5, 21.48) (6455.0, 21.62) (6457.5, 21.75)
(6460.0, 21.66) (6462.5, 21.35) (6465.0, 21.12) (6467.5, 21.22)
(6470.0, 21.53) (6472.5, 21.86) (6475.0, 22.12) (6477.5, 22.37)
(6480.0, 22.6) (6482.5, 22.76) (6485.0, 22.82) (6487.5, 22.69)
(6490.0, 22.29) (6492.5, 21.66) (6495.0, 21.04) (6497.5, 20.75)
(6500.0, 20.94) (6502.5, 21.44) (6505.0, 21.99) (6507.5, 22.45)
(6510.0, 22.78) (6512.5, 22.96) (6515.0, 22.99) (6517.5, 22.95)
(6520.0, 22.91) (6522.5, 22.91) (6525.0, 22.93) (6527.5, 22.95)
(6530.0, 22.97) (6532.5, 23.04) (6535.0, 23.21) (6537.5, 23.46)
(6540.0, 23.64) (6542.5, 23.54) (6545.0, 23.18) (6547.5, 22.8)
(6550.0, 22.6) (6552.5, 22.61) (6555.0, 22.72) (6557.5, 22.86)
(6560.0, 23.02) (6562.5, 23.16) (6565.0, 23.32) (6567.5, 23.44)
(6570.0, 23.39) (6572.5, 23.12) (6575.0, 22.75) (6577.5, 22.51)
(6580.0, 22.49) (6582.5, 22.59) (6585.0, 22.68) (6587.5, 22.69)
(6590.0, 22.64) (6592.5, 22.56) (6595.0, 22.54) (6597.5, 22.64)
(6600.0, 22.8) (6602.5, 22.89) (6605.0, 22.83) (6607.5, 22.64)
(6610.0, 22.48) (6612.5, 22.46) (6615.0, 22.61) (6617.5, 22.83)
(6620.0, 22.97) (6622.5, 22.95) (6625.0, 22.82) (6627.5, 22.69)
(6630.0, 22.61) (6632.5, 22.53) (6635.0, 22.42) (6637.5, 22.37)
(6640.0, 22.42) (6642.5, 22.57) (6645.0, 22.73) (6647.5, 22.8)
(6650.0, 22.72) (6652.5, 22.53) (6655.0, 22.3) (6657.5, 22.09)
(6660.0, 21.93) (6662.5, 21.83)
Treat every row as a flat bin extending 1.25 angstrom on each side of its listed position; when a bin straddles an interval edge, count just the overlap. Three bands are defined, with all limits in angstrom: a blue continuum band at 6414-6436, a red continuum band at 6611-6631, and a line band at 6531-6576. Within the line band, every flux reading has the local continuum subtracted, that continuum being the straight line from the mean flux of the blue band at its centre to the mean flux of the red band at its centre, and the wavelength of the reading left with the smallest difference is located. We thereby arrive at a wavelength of 6575.0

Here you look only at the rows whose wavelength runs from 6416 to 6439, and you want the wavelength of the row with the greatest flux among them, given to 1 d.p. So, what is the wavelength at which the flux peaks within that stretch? 6427.5 angstrom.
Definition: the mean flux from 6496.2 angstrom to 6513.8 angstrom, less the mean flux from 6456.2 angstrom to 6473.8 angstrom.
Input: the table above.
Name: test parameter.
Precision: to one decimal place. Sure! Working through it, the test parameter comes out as 0.4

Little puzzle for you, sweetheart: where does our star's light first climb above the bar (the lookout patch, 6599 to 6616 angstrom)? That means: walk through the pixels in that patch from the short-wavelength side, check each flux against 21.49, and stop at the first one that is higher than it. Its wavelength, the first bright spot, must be 6600.0 angstrom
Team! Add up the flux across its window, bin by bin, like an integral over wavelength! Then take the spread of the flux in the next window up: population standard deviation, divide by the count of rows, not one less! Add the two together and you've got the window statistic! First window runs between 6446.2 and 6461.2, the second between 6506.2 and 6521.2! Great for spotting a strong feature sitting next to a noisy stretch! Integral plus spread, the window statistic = 323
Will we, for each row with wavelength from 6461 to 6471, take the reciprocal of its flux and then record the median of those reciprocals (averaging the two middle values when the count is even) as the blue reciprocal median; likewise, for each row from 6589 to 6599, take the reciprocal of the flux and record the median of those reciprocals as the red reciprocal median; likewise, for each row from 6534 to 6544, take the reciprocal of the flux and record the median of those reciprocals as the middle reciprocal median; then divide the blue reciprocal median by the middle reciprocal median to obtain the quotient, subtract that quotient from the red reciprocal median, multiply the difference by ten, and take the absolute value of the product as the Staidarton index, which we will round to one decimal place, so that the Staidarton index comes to 10.6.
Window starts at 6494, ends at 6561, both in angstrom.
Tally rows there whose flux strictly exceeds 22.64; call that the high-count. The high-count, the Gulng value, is 19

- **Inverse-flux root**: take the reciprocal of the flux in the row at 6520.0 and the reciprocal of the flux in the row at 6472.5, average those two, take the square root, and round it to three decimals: 0.211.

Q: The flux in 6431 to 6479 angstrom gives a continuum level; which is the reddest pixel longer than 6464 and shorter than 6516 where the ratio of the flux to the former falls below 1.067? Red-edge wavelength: 6510.0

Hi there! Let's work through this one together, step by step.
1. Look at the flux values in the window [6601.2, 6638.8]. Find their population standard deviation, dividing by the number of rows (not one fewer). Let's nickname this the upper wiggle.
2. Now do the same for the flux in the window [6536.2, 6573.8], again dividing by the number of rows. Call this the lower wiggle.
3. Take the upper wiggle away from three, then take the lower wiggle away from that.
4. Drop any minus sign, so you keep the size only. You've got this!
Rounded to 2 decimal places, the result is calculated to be 2.48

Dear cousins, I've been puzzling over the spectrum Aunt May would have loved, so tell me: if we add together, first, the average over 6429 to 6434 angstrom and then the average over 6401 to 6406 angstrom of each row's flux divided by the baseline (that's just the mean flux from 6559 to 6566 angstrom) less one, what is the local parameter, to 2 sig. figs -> -0.20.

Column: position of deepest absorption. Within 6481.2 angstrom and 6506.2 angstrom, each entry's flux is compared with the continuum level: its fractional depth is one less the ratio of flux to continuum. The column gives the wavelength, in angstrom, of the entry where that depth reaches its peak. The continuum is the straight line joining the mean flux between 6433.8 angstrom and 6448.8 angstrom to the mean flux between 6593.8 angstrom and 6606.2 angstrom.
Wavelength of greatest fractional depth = 6497.5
